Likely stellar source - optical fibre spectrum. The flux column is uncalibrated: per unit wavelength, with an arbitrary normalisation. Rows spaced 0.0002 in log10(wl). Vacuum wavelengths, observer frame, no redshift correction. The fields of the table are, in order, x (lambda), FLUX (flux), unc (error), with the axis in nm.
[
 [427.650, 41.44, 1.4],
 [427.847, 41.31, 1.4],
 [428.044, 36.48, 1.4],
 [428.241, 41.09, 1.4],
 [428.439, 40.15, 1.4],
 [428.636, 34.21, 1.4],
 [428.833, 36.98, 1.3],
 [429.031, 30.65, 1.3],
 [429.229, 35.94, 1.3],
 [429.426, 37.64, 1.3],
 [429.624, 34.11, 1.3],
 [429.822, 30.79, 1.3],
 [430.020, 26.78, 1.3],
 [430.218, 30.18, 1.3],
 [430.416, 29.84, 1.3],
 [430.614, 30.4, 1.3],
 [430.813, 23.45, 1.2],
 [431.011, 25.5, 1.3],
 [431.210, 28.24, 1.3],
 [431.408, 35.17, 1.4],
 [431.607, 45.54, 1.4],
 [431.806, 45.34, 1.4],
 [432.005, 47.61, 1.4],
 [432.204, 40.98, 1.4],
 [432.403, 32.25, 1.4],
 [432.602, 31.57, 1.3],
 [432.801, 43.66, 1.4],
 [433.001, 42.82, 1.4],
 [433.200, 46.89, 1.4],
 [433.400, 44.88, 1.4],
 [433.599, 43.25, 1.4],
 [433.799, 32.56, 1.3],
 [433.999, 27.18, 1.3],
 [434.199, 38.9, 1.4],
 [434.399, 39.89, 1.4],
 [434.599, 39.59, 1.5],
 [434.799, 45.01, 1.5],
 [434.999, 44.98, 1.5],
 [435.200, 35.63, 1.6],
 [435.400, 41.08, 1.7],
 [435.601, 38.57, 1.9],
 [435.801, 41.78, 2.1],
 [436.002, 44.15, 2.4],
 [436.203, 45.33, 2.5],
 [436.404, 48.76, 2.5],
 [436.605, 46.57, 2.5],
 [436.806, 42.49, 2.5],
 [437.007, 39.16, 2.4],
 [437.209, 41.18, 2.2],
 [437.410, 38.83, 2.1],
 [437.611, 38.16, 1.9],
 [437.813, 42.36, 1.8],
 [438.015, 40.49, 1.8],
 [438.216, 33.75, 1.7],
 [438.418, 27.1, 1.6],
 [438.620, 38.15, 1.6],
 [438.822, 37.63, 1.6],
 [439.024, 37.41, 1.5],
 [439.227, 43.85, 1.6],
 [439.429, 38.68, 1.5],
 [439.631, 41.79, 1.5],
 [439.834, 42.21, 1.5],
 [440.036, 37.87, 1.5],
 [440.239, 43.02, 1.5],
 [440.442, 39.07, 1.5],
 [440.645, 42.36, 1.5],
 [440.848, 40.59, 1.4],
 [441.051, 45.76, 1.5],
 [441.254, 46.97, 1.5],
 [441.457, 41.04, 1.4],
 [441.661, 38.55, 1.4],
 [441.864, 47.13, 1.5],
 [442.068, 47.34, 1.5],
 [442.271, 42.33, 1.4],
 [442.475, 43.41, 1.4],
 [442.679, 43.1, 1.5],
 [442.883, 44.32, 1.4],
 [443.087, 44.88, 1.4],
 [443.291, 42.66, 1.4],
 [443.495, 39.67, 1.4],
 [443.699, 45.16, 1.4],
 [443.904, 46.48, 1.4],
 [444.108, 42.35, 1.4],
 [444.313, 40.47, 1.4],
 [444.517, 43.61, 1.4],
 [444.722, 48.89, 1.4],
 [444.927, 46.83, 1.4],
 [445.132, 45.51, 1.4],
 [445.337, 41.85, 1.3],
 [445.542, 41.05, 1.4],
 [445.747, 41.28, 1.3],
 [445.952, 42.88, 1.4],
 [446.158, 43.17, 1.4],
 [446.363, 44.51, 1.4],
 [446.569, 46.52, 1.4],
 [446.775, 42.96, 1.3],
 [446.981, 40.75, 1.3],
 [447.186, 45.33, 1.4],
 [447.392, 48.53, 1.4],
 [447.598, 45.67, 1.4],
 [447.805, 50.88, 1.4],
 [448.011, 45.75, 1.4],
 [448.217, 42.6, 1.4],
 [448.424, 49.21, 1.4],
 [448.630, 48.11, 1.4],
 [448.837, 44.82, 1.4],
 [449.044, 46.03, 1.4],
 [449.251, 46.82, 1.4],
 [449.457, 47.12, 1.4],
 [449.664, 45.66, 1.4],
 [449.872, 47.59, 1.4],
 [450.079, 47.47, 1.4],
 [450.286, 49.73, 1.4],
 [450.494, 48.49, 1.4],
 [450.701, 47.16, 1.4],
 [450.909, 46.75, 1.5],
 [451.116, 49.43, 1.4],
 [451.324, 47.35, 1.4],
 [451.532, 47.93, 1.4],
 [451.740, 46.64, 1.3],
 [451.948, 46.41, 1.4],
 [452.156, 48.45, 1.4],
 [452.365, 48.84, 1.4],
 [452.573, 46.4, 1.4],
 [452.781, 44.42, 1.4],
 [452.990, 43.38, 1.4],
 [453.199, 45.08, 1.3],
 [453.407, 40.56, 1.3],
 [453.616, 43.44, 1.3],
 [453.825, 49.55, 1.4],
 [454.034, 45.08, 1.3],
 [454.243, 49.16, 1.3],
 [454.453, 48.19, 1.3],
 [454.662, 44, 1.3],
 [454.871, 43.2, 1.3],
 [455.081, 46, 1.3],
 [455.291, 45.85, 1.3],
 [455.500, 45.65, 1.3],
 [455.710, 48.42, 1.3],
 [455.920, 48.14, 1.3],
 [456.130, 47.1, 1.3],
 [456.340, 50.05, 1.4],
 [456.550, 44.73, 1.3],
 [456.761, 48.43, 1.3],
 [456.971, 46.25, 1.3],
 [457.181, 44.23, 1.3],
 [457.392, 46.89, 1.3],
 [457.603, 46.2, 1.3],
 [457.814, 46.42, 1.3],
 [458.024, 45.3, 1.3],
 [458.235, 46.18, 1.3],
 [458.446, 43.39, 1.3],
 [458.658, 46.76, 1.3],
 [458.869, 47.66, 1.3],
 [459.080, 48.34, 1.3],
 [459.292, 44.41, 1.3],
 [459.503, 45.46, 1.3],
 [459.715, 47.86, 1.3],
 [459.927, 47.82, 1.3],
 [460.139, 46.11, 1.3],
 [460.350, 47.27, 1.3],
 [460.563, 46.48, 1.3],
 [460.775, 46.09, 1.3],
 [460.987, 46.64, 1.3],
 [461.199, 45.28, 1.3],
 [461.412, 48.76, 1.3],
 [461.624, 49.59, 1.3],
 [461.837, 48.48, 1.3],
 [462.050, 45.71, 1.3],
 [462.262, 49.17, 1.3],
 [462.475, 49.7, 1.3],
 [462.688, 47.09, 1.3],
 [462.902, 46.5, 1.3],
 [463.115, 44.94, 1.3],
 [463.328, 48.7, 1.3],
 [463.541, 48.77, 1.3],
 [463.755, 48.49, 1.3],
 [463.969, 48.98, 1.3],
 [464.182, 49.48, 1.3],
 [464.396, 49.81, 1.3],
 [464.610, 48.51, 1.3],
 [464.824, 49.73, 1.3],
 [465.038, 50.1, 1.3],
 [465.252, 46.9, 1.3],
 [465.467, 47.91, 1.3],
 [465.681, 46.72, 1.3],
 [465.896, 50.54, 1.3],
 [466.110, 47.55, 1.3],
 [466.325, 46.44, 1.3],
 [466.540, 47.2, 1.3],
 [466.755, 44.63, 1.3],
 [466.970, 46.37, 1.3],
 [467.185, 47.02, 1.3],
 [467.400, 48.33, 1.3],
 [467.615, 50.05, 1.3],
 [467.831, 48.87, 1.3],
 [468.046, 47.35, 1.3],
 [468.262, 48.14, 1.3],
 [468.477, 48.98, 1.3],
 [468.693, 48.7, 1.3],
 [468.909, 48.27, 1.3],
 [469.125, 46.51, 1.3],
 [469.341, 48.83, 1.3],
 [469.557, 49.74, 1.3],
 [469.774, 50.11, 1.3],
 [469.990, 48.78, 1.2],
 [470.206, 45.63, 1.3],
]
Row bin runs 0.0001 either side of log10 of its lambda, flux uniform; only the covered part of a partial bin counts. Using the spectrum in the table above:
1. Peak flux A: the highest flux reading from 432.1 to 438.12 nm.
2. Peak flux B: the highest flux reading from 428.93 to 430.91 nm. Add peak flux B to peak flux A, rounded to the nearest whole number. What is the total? 86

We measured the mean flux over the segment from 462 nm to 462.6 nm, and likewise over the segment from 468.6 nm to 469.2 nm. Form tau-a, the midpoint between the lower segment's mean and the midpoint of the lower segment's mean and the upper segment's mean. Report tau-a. 48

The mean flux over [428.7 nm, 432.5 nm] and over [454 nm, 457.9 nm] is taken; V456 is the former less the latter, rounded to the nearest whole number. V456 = -12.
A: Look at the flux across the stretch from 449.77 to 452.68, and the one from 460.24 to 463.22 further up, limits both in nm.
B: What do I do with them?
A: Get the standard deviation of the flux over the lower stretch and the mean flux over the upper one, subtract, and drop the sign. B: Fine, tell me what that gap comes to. 46.2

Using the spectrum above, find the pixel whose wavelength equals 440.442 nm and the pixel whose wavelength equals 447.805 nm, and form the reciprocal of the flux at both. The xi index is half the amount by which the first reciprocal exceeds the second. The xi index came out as 0.0030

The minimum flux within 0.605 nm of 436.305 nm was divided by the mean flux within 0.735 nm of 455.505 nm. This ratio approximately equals 0.90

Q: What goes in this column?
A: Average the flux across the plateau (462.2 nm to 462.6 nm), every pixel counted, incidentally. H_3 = 49.4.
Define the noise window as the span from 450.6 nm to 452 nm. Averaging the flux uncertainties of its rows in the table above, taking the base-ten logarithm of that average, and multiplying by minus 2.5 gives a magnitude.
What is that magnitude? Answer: -0.37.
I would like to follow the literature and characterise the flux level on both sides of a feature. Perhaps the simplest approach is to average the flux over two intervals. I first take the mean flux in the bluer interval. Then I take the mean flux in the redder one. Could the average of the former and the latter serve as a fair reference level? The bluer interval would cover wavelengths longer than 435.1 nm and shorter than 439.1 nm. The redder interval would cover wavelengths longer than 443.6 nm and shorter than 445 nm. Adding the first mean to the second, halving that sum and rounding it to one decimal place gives 42.4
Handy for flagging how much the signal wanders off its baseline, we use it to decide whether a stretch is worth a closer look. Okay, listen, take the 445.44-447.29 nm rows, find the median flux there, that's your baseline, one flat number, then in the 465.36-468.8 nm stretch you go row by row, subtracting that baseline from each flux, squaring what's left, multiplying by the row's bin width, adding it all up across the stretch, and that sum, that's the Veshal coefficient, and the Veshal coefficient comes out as 88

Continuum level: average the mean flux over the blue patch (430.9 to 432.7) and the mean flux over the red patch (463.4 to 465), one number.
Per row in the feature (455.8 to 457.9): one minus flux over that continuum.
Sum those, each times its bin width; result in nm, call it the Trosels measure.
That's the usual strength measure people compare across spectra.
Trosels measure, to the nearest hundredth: -0.19 nm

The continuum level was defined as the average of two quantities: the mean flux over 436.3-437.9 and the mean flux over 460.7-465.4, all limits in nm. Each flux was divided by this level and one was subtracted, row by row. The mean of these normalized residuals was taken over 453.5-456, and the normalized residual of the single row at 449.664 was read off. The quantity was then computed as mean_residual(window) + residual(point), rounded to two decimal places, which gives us 0.04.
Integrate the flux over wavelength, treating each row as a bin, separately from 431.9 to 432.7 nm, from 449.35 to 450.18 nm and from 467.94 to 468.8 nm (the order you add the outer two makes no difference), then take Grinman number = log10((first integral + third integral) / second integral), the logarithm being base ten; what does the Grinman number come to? 0.27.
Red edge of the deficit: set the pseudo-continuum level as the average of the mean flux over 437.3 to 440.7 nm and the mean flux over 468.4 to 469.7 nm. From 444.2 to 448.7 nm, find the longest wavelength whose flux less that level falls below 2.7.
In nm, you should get 448.217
